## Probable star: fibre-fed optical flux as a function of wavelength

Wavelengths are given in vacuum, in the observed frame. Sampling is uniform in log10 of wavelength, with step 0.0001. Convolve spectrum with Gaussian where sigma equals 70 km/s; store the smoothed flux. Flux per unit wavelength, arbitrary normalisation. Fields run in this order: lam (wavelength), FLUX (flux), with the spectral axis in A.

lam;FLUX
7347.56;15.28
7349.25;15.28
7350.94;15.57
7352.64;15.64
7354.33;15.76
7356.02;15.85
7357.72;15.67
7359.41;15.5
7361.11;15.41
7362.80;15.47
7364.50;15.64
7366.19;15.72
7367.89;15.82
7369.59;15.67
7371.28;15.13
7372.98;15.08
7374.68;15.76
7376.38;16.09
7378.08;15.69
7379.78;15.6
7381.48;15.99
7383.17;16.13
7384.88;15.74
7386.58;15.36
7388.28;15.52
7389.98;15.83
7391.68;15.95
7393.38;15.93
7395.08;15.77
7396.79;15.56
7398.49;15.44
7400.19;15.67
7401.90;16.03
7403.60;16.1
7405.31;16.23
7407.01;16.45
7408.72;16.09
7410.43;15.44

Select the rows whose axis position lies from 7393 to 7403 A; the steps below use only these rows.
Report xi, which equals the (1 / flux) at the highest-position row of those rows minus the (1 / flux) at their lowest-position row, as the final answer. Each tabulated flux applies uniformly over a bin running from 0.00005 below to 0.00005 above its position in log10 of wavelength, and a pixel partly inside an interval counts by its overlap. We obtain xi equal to -0.0004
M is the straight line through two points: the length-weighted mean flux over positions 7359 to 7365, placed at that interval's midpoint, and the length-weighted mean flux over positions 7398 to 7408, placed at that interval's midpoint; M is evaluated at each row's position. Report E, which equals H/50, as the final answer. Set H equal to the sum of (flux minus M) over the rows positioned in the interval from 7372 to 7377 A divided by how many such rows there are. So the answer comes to 0.000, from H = 0.00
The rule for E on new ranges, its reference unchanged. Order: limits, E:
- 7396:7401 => -0.008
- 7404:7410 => 0.004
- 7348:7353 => 0.003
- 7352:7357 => 0.007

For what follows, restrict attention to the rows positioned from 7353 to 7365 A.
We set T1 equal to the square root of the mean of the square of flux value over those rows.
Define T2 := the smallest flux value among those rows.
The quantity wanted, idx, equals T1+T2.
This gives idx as 31.0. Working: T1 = 15.6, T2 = 15.41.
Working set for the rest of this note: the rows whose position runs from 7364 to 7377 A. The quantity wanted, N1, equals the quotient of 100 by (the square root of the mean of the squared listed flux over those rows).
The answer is 6.40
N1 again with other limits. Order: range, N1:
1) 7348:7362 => 6.42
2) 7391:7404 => 6.33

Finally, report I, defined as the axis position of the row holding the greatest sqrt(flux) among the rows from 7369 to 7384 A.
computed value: 7383.17 A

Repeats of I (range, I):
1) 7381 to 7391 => 7383.17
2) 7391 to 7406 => 7405.31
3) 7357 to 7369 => 7367.89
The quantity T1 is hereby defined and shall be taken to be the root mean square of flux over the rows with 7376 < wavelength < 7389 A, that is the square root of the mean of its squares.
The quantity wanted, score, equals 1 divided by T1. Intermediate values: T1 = 15.8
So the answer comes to 0.0634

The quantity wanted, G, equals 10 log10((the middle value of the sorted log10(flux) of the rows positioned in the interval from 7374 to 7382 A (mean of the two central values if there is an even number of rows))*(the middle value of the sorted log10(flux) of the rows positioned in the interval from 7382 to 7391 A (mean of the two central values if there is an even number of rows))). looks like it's 1.56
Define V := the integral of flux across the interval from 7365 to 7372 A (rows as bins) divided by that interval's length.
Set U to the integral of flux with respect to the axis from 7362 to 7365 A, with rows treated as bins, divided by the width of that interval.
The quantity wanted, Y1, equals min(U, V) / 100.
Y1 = 0.155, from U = 15.5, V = 15.6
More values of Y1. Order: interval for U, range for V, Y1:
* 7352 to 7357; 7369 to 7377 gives 0.155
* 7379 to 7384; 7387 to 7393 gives 0.158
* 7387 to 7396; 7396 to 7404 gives 0.158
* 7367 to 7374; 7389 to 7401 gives 0.154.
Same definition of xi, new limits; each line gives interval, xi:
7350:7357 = -0.0011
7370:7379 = -0.0024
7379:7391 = -0.0009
